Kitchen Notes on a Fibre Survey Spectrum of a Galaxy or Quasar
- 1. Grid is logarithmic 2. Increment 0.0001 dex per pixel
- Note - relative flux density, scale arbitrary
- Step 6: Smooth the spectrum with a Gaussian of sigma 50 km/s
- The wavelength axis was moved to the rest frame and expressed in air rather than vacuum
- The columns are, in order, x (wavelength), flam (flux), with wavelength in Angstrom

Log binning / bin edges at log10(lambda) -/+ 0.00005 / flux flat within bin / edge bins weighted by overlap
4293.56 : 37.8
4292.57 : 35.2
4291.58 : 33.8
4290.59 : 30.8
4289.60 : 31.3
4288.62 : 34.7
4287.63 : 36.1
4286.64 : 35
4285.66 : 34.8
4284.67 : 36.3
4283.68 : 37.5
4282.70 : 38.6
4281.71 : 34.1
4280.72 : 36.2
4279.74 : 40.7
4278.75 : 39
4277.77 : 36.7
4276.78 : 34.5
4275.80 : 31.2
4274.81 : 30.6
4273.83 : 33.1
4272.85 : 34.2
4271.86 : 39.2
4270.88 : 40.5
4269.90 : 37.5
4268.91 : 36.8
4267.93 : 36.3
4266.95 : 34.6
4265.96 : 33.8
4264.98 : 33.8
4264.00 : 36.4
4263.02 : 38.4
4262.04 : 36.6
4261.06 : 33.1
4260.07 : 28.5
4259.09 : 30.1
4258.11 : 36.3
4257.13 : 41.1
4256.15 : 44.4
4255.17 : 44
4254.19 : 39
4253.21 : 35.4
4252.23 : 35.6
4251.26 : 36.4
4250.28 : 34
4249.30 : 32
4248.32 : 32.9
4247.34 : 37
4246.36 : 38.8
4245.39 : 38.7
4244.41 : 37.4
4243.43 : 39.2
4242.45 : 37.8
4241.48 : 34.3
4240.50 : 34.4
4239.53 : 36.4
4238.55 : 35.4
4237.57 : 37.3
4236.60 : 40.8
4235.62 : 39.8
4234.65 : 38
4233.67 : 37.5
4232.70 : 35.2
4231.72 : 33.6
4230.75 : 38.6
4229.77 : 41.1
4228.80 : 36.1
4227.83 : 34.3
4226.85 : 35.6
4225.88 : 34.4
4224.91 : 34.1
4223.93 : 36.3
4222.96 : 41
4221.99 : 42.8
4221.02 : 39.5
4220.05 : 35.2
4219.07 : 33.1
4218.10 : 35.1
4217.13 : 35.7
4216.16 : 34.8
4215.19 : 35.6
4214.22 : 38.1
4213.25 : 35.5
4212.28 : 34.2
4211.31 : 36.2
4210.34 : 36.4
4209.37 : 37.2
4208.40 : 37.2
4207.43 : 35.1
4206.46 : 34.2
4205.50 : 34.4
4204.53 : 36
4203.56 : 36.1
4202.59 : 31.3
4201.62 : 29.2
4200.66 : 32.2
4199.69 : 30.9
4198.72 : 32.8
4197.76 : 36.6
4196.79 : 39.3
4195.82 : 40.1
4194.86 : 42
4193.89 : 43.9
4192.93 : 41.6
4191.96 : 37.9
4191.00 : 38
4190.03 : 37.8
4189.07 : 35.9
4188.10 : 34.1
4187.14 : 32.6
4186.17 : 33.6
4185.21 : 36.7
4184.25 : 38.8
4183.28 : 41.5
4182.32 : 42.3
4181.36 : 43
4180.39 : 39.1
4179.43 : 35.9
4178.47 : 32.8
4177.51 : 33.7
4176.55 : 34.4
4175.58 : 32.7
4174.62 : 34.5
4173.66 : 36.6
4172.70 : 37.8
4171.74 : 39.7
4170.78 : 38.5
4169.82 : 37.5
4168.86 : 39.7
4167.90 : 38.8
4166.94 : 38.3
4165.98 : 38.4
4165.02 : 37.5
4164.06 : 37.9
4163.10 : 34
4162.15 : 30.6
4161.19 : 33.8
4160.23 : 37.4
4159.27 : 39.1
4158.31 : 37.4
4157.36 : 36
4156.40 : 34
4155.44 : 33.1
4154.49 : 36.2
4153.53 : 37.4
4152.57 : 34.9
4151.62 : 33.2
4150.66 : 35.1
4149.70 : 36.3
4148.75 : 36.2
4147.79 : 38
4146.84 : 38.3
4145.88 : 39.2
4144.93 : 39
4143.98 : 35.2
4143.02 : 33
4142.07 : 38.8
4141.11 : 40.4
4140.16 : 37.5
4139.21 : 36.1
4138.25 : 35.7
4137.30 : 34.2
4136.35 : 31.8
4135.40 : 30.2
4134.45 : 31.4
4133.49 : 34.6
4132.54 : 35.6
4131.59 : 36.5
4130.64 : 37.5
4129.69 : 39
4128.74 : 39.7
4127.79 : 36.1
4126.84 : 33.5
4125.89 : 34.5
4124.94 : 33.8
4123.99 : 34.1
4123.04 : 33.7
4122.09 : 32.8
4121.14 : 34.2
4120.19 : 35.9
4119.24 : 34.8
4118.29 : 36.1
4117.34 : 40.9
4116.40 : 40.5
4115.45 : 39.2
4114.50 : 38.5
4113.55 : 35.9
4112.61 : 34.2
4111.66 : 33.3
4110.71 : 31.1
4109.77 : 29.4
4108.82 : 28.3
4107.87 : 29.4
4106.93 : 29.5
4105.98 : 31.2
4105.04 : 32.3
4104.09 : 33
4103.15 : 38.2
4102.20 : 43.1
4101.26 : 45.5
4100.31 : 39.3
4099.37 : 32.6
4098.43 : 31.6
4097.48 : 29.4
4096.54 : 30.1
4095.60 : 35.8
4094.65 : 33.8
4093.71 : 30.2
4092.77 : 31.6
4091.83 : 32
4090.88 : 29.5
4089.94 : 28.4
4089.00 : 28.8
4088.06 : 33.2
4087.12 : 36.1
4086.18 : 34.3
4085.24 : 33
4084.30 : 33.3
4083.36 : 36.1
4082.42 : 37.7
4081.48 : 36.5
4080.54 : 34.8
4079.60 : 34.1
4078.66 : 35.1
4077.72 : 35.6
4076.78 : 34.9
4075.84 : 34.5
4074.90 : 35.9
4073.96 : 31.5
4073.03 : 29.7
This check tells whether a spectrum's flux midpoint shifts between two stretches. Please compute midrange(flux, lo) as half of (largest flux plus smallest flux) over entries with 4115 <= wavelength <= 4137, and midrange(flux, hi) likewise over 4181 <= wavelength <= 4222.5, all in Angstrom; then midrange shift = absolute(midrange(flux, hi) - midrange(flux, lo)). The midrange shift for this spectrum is 1.0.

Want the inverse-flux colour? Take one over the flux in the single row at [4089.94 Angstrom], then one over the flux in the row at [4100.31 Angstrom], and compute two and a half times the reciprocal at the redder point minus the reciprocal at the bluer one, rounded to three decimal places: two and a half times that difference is -0.024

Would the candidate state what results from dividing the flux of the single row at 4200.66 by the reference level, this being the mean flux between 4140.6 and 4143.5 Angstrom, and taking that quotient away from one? 0.14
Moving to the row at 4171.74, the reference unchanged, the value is -0.06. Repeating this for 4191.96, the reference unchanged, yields -0.01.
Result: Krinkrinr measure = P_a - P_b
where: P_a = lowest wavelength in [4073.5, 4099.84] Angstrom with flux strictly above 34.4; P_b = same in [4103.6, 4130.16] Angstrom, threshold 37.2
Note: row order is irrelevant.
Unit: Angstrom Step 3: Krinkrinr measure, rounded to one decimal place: -39.6 Angstrom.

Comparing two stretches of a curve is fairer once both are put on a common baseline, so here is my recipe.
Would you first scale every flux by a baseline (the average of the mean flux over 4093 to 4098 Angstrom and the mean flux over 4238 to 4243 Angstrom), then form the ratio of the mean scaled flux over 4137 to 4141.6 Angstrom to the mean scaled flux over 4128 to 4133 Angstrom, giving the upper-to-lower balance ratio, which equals 0.98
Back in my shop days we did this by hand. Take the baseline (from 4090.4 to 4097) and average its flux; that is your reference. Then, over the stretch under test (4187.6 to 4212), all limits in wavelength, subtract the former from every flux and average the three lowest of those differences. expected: -1.4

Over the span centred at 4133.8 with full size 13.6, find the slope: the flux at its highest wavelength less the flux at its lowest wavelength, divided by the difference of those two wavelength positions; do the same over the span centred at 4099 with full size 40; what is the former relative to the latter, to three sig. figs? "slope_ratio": 2.19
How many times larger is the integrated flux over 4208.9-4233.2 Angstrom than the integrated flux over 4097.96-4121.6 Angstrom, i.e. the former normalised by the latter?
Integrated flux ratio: 1.06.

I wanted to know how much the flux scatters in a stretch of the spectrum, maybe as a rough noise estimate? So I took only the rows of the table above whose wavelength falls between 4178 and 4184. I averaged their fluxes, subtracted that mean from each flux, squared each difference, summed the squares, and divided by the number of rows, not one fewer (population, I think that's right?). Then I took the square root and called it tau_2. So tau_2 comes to 3.68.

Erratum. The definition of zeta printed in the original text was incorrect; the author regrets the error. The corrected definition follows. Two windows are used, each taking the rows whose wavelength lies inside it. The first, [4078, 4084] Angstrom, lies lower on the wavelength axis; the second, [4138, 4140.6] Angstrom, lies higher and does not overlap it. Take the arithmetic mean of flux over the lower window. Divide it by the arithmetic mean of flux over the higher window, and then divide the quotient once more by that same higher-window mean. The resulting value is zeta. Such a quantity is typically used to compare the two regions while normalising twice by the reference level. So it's 0.0269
